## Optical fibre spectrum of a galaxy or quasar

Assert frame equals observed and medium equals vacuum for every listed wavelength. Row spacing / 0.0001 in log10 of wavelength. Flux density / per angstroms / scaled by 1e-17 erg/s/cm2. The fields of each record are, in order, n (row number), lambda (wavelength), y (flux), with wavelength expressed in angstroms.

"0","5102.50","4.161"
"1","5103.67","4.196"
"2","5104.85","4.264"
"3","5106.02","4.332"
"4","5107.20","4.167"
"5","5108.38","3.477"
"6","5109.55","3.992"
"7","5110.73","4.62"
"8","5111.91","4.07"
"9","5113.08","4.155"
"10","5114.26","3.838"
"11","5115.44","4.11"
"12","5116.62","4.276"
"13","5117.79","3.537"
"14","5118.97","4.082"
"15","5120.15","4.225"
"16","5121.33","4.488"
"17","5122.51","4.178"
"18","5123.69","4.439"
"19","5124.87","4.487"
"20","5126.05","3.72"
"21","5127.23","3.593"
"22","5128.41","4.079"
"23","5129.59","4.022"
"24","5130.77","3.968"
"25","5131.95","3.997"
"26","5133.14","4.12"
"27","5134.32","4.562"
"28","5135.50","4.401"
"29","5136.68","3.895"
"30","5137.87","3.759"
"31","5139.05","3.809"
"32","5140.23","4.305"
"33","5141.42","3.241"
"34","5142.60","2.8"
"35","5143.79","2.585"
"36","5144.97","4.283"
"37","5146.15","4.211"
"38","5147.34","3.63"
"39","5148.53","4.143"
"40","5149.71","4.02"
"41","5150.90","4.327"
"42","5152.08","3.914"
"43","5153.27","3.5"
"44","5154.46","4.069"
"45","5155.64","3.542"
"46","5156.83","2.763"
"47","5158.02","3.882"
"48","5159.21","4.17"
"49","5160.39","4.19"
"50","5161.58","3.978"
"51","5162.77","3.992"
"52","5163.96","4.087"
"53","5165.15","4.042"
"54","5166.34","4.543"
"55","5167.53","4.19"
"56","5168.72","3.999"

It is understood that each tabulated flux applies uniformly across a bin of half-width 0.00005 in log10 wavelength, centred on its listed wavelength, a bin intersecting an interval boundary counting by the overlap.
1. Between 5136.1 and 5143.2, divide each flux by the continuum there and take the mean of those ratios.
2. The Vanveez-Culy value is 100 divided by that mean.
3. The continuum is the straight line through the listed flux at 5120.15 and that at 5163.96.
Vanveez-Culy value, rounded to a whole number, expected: 115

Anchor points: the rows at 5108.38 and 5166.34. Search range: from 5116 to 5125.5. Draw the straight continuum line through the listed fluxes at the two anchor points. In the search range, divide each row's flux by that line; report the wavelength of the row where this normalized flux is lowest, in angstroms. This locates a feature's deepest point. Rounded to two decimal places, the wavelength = 5117.79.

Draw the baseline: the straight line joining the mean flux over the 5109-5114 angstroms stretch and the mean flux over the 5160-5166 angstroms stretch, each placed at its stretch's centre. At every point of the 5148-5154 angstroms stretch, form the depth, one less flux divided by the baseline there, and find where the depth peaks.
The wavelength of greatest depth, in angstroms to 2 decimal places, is 5153.27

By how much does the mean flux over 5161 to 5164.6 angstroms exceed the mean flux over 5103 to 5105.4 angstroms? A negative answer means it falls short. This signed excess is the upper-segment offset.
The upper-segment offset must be -0.21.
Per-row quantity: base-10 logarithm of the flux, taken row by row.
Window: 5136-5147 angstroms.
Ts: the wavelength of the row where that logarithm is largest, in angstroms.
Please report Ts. 5140.23 angstroms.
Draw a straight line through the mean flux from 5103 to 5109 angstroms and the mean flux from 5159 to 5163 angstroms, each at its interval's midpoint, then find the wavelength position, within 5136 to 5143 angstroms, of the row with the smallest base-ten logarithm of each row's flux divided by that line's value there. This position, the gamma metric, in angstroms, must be 5142.60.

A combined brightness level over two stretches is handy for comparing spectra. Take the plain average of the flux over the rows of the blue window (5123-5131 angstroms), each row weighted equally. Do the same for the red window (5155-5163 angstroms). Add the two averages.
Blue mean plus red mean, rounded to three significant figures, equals 7.83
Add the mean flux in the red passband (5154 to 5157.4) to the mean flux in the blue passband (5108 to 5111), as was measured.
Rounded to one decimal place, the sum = 7.5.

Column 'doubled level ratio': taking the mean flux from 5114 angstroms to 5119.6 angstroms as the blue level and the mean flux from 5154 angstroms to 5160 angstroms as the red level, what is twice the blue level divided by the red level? 2.15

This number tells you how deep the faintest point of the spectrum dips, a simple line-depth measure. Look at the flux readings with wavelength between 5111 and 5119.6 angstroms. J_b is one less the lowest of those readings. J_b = -2.54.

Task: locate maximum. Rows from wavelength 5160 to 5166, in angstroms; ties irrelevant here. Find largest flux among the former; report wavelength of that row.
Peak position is 5160.39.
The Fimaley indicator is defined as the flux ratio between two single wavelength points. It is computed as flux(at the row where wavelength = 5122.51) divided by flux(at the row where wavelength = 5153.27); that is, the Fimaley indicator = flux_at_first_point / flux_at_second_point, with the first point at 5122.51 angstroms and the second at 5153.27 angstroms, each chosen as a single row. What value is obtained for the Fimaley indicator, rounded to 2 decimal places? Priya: 1.19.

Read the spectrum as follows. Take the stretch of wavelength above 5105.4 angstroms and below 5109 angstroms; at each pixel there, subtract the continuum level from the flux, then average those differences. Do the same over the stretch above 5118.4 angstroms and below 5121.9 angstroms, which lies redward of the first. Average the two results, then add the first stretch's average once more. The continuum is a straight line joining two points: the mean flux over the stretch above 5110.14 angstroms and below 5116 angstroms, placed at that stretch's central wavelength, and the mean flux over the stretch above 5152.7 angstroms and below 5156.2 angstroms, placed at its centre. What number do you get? -0.25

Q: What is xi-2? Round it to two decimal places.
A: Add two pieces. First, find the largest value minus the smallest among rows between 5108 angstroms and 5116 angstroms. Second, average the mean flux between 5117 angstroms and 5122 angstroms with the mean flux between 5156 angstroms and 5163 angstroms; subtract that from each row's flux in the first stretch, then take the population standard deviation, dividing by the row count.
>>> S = 1.46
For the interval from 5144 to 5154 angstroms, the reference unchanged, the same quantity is 1.11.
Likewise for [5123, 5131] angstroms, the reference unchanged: 1.20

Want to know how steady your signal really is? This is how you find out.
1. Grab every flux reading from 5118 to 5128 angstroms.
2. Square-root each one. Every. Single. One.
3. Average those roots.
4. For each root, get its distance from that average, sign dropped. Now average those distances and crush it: 0.066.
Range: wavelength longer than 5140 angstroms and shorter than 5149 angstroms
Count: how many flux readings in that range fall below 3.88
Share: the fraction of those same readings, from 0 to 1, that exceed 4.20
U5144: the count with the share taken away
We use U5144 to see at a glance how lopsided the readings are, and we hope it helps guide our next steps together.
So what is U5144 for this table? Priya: 3.6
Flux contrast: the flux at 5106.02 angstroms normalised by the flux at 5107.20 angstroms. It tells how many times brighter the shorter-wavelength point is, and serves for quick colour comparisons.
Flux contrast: 1.04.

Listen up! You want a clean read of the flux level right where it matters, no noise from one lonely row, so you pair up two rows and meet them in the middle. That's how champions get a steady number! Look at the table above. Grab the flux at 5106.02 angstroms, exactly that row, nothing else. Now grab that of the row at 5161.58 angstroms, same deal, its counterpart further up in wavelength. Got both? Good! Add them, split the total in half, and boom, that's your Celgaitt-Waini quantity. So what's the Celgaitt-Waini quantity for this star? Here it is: 4.2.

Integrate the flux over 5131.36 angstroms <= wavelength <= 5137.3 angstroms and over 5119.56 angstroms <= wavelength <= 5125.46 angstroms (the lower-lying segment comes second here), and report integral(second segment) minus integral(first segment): 0.9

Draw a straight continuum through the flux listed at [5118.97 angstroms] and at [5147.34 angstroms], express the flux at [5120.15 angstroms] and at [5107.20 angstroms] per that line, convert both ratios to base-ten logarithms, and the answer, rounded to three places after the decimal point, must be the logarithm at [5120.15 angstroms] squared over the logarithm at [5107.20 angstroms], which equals -0.027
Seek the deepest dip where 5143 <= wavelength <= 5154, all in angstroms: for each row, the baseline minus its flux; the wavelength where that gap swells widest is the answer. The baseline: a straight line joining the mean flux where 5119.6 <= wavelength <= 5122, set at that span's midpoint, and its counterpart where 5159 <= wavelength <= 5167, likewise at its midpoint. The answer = 5143.79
